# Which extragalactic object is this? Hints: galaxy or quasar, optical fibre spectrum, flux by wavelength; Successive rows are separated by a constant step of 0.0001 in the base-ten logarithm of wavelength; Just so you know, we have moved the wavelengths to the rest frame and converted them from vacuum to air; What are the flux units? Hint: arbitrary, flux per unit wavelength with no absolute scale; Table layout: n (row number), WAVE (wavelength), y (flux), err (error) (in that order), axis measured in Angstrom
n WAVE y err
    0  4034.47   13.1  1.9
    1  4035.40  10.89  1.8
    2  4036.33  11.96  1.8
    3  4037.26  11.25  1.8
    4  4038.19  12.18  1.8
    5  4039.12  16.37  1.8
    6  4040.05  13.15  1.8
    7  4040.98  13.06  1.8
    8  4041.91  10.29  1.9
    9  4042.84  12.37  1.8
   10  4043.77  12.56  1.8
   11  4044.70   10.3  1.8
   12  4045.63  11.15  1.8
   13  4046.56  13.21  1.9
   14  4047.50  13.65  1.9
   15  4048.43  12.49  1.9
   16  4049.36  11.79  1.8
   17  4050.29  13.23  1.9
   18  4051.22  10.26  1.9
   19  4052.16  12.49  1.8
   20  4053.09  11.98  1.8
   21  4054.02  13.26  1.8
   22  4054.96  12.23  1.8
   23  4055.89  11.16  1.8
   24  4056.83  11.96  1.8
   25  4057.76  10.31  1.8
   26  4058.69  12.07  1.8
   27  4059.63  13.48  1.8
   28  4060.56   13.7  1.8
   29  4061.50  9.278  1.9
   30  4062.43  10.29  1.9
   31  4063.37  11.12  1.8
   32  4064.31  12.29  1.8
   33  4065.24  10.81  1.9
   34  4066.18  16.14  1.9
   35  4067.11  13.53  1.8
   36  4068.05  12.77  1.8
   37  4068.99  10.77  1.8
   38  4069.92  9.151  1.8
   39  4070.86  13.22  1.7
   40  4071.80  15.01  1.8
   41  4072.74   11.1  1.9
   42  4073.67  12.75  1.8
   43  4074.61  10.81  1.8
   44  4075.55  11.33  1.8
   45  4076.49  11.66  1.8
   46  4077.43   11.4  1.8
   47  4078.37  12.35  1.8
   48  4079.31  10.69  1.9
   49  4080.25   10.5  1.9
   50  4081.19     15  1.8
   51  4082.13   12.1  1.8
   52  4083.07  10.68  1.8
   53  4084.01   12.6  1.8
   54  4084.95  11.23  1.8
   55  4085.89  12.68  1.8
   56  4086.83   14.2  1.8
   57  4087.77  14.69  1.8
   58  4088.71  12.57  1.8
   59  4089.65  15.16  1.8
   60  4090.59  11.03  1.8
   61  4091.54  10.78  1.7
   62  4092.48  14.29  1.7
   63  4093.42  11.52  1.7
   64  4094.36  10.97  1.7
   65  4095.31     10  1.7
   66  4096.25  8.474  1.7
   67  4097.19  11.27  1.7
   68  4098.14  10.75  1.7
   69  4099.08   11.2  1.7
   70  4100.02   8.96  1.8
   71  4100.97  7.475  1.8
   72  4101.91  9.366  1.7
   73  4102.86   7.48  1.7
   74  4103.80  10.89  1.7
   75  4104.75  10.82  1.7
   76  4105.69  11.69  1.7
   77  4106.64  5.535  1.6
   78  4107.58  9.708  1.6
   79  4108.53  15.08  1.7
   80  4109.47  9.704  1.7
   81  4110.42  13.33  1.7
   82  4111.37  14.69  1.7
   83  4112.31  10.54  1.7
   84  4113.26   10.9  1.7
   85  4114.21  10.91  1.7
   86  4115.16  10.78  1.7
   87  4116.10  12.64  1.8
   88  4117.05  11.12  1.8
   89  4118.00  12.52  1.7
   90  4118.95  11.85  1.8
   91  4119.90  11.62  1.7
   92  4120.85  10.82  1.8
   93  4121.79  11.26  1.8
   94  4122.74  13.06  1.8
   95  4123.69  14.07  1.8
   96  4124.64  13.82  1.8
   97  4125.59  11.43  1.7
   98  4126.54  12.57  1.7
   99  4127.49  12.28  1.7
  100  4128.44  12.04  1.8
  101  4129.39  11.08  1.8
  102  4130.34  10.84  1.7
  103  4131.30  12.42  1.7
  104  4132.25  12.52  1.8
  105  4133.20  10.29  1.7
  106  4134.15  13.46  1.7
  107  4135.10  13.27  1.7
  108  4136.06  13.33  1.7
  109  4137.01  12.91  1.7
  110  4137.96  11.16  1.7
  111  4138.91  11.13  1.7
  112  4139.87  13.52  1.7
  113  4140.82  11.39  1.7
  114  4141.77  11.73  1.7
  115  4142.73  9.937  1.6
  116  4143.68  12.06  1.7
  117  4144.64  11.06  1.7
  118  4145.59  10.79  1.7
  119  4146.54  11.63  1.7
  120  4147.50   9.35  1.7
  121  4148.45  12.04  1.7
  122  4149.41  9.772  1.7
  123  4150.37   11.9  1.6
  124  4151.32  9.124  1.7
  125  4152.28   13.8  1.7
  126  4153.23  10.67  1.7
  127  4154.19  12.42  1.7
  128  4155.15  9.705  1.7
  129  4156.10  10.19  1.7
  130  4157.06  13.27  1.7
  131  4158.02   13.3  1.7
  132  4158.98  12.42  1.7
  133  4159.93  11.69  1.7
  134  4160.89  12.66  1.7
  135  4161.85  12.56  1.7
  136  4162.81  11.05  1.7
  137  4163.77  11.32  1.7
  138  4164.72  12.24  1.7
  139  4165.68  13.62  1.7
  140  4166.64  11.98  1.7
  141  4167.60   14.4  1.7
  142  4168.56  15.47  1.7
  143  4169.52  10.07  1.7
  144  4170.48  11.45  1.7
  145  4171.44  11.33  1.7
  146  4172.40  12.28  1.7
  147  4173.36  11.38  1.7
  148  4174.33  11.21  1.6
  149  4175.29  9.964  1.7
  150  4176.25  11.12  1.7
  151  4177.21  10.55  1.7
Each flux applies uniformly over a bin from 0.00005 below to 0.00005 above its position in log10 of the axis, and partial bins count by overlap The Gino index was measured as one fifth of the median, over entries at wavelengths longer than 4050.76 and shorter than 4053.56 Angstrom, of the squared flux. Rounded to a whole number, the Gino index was 29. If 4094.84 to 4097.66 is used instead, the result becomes 20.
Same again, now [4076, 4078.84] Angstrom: 27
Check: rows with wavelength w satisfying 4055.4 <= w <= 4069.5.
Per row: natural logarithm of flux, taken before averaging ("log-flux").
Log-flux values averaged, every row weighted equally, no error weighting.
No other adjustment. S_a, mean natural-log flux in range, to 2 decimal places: 2.47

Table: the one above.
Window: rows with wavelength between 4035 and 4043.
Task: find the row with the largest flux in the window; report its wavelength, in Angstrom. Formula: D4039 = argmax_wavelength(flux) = 4039.12 Angstrom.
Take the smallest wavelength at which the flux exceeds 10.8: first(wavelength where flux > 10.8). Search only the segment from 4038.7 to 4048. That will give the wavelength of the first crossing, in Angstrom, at 4039.12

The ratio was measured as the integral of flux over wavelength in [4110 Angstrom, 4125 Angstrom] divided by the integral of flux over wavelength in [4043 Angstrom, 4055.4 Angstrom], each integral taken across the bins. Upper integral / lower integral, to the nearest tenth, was 1.2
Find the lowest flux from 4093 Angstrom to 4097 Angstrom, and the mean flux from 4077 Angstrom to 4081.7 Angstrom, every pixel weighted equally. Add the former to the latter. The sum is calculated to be 20.5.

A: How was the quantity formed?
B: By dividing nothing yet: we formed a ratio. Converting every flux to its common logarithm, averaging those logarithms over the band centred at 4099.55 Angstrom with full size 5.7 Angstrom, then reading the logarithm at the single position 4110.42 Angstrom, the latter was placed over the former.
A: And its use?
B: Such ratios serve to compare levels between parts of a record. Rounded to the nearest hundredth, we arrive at 1.14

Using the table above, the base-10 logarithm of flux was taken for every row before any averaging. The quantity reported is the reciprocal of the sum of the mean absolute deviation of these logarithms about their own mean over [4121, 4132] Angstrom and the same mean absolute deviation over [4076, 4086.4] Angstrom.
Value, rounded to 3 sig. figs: 15.6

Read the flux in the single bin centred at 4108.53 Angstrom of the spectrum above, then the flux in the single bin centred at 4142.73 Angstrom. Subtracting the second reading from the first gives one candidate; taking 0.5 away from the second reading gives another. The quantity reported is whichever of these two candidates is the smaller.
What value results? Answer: 5.1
